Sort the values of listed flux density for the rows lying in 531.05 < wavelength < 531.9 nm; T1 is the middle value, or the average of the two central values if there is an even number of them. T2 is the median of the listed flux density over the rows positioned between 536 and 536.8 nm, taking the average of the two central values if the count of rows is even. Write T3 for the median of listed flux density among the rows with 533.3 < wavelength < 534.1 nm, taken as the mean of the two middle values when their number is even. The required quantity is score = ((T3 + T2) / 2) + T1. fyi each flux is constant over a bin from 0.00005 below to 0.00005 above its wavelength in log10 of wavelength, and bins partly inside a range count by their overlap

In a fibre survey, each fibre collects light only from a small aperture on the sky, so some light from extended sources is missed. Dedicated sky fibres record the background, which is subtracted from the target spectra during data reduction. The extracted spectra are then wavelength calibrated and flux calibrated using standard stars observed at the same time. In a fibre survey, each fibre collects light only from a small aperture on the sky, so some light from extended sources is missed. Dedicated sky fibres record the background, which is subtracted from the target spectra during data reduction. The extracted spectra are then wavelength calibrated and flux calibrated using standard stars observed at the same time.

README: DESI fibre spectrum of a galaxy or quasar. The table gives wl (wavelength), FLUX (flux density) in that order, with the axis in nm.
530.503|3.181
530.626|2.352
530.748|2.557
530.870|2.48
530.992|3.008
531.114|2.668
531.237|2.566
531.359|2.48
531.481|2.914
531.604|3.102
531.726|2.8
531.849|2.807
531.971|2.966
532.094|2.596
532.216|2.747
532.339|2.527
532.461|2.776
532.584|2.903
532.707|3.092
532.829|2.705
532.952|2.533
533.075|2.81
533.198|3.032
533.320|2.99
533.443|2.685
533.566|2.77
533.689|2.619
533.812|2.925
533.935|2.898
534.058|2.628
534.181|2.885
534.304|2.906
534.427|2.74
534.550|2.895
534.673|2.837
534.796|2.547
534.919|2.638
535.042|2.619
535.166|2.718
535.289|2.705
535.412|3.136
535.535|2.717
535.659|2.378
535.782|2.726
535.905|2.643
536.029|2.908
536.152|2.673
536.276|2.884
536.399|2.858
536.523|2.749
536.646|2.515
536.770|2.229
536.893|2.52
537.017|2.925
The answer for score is 5.56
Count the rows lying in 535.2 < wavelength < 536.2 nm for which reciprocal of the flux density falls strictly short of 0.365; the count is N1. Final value 2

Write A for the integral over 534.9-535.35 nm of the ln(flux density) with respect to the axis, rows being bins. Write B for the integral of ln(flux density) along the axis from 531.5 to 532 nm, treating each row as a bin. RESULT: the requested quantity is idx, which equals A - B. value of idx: -0.09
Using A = 0.44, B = 0.5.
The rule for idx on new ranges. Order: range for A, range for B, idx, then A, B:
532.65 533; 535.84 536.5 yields -0.32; 0.36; 0.7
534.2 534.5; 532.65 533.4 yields -0.47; 0.31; 0.8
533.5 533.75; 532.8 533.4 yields -0.37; 0.25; 0.6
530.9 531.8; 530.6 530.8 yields 0.74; 0.92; 0.2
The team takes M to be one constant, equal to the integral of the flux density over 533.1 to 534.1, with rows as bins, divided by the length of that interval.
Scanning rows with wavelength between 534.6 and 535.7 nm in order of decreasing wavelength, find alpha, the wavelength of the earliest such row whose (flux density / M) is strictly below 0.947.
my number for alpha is 535.659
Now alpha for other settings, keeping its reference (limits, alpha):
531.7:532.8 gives 532.339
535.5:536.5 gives 535.905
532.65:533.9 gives 533.689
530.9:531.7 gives 531.359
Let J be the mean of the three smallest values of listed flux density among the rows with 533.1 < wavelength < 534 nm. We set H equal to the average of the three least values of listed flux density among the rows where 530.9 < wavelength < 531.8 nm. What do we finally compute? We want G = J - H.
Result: 0.12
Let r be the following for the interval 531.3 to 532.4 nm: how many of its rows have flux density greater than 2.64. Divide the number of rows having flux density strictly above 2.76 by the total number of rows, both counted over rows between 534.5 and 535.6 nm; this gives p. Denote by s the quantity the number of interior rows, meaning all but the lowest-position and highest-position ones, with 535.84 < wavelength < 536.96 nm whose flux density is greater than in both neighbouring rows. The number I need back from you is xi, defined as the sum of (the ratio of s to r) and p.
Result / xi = 0.7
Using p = 0.33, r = 6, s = 2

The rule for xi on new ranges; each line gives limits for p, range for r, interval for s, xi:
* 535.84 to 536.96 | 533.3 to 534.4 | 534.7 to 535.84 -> 0.8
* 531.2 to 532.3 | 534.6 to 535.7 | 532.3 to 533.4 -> 1.0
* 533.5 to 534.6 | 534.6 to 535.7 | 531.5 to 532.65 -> 1.1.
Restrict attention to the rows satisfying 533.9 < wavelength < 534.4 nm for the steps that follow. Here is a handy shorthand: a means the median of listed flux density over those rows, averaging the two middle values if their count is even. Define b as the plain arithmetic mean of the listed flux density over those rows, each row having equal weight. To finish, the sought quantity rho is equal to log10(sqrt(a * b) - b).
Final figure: -1.5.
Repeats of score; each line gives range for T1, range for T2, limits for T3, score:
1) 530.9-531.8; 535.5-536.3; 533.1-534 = 5.61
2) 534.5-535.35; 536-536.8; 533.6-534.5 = 5.52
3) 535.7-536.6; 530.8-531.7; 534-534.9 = 5.50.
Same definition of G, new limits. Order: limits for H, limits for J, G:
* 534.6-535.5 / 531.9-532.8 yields 0.02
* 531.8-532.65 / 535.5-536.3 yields -0.06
